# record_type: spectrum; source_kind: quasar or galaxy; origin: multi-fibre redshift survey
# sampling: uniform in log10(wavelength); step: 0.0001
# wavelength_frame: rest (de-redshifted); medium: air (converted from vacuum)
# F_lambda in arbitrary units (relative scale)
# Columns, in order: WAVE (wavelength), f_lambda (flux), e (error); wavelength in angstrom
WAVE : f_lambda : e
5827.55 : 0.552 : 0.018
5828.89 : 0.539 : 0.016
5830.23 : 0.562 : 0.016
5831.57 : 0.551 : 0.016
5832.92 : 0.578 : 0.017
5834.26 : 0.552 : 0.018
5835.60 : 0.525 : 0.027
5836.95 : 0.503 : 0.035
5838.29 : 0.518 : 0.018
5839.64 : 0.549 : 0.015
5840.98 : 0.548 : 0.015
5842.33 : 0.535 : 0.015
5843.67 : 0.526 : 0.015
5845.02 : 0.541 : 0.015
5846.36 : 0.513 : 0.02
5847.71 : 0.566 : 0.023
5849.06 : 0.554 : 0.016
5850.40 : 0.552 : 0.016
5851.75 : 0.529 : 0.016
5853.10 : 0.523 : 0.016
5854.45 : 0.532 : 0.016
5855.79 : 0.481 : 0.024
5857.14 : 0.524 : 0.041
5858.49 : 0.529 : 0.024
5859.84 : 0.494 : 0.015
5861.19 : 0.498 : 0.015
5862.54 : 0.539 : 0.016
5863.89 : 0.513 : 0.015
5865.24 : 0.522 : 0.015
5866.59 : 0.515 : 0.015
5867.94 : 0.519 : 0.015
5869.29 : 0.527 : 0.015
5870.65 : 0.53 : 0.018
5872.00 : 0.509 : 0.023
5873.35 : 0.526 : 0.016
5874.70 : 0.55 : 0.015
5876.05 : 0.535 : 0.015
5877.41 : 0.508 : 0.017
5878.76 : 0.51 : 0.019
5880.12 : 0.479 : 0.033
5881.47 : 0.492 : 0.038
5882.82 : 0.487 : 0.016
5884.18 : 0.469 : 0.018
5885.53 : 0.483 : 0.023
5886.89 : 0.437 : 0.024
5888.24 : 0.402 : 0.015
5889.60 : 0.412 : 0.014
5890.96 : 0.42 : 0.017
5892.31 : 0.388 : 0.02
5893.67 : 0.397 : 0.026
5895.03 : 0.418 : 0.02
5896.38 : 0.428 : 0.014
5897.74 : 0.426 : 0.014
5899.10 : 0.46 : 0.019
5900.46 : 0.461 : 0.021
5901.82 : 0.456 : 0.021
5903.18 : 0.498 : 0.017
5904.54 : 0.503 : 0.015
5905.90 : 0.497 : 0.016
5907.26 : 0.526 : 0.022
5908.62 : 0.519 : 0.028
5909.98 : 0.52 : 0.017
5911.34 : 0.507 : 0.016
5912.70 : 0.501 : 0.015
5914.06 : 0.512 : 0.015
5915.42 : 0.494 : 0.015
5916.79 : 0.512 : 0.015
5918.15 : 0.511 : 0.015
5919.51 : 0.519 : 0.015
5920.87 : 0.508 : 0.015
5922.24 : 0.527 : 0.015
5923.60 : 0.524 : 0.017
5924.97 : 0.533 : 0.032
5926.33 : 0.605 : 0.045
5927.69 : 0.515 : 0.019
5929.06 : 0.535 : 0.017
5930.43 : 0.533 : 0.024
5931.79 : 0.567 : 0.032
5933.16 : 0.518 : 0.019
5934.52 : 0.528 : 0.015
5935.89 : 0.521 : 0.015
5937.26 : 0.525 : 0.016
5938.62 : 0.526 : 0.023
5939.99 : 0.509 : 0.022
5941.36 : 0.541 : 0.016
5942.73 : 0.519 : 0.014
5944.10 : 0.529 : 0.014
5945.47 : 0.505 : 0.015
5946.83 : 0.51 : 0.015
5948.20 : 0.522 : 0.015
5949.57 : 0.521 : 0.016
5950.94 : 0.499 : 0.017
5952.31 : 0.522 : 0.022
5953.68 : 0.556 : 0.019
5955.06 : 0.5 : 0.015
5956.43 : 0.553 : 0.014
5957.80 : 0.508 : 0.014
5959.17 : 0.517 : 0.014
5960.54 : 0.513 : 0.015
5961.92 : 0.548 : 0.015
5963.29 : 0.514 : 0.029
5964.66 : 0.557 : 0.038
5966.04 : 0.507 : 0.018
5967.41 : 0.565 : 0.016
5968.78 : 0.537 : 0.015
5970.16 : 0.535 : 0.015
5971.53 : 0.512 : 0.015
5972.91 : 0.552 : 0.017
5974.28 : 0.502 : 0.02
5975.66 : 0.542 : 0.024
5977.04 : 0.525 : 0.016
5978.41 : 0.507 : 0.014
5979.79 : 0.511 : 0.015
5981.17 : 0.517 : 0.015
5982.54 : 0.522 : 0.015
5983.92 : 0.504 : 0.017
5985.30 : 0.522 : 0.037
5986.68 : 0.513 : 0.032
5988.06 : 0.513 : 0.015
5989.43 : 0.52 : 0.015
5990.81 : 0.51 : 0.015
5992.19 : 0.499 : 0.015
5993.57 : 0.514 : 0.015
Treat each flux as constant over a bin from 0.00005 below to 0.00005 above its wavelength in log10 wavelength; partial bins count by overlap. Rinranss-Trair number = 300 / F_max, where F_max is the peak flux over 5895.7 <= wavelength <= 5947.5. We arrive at 496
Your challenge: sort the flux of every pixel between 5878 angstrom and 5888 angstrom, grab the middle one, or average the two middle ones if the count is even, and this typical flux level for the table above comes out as 0.483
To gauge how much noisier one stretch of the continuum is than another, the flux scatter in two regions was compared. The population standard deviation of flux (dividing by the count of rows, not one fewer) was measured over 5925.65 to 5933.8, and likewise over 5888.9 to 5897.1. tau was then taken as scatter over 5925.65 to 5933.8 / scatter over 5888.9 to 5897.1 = 2.3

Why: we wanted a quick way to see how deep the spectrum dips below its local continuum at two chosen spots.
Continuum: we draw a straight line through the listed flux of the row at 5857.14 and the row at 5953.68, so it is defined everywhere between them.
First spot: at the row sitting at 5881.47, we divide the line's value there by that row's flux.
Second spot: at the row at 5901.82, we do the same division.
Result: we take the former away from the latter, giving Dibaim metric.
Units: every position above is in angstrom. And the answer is 0.10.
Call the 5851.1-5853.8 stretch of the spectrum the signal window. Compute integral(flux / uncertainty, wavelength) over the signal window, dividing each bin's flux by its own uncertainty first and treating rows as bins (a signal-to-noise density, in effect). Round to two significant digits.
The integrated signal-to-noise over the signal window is 89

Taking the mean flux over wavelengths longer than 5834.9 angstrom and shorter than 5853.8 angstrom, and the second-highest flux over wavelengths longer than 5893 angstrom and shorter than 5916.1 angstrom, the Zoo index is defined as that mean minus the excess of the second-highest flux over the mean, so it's 0.55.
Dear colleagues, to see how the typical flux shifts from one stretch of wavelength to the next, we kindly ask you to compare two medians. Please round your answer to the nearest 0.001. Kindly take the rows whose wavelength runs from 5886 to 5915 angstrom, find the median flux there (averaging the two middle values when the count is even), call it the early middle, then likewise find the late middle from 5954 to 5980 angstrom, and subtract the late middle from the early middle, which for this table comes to -0.057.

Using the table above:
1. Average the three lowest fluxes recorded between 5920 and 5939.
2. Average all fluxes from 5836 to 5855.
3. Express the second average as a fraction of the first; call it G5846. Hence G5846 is 1.04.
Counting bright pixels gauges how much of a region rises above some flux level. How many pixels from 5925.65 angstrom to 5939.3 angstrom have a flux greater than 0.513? 10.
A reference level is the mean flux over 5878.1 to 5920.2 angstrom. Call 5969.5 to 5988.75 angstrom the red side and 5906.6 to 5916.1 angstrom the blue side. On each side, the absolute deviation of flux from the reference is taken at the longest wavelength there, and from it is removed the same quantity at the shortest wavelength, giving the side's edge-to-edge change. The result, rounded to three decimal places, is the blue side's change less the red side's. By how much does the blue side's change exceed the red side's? -0.010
